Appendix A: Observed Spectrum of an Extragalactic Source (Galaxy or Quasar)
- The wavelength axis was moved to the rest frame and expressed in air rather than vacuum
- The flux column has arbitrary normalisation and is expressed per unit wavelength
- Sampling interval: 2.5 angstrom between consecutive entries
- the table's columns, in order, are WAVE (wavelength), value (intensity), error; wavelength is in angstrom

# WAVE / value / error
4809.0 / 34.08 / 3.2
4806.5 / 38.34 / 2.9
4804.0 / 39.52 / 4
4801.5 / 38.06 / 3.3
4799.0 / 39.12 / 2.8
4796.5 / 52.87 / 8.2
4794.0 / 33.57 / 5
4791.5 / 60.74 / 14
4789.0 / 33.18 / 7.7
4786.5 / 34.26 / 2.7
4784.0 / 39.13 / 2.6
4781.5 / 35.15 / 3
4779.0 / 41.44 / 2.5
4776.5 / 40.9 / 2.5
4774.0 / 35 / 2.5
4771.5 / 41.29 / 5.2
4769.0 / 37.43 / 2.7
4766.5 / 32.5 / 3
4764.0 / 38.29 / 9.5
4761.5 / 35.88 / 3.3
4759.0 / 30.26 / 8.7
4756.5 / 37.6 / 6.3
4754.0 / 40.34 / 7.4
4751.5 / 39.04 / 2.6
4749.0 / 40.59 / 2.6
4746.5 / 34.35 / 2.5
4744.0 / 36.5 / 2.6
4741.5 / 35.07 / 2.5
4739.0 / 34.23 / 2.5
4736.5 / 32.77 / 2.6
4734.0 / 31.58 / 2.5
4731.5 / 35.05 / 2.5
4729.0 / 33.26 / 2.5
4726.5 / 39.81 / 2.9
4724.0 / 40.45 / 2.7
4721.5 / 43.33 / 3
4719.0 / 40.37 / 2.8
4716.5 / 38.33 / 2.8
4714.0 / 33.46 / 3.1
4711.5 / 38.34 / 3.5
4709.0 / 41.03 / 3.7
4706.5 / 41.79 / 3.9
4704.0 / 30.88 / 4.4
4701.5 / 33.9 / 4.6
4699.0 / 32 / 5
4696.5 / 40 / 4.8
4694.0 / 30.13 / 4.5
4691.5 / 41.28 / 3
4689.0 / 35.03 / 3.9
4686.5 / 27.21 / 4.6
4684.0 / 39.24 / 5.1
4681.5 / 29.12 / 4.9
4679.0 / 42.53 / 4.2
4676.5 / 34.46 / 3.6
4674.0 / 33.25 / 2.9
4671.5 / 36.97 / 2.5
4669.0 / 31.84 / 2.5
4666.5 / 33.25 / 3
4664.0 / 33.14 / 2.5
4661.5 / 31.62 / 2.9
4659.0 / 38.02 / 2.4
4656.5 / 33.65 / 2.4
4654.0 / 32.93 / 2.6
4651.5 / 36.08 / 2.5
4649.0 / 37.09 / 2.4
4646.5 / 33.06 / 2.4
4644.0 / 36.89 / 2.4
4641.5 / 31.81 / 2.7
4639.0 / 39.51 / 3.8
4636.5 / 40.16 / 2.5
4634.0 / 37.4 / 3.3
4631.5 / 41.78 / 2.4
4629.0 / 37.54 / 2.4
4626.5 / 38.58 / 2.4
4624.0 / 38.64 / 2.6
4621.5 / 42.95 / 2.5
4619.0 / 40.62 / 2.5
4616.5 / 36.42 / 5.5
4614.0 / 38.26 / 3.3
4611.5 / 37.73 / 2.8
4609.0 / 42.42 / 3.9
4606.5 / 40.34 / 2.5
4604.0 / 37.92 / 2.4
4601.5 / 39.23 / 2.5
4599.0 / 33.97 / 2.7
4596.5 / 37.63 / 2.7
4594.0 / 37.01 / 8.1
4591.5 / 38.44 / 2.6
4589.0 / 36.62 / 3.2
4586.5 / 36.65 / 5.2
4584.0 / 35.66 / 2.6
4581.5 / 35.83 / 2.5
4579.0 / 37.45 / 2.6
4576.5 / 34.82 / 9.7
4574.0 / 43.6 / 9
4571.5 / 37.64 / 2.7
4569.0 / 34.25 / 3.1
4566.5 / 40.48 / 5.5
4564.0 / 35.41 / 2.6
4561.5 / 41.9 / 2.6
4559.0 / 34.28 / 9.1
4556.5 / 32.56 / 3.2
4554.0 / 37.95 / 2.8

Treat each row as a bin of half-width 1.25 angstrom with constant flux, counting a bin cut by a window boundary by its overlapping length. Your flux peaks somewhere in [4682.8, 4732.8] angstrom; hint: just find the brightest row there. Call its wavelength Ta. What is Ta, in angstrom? 4721.5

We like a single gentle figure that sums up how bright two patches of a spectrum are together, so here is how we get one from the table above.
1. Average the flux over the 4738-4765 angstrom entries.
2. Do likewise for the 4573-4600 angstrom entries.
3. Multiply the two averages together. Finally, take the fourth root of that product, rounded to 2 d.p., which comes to 6.07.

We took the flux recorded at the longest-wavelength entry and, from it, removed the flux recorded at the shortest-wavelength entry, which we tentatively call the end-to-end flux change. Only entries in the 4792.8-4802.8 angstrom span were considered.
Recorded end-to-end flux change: 4.5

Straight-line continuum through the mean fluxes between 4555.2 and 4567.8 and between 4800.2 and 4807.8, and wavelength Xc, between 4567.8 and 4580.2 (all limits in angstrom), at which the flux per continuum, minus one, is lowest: 4569.0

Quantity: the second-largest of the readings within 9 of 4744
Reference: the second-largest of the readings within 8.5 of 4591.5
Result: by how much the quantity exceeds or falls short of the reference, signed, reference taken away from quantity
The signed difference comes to 1.41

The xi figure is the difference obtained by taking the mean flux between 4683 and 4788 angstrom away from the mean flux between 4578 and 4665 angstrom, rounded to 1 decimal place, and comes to 0.6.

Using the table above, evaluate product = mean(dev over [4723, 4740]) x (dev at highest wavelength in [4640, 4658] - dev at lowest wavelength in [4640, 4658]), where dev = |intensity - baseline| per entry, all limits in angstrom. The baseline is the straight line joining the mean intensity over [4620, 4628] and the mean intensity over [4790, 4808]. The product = -10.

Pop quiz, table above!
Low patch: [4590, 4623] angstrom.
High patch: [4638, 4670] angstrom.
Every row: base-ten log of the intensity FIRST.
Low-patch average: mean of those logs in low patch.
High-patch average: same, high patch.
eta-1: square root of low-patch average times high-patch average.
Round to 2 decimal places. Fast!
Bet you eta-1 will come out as 1.56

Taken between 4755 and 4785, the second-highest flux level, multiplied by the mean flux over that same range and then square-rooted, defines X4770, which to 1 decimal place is 39.1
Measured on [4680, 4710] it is 38.1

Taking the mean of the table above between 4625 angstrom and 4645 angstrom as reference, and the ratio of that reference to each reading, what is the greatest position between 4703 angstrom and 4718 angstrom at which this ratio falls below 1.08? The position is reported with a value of 4716.5 angstrom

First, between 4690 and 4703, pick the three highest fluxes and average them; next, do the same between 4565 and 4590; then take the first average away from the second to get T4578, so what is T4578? 2.2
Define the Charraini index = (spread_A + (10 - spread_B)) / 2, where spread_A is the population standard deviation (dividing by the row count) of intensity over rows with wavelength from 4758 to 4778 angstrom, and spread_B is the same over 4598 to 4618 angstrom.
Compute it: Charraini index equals 5.6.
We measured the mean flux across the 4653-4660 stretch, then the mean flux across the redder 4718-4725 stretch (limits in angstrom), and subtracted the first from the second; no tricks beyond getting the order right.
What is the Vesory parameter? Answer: 7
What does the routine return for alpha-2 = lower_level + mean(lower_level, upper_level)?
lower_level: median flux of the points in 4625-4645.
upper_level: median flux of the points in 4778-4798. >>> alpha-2 75.7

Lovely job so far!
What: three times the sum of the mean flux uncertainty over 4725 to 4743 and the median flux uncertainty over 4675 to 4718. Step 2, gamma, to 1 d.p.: 20.3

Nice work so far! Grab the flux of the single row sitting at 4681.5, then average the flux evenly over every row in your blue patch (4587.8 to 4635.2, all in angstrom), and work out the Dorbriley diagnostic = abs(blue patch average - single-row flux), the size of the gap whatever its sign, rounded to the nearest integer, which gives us 9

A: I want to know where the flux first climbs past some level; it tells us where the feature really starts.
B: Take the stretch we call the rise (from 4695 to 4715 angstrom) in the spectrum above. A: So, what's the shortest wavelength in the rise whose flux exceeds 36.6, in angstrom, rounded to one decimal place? 4696.5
